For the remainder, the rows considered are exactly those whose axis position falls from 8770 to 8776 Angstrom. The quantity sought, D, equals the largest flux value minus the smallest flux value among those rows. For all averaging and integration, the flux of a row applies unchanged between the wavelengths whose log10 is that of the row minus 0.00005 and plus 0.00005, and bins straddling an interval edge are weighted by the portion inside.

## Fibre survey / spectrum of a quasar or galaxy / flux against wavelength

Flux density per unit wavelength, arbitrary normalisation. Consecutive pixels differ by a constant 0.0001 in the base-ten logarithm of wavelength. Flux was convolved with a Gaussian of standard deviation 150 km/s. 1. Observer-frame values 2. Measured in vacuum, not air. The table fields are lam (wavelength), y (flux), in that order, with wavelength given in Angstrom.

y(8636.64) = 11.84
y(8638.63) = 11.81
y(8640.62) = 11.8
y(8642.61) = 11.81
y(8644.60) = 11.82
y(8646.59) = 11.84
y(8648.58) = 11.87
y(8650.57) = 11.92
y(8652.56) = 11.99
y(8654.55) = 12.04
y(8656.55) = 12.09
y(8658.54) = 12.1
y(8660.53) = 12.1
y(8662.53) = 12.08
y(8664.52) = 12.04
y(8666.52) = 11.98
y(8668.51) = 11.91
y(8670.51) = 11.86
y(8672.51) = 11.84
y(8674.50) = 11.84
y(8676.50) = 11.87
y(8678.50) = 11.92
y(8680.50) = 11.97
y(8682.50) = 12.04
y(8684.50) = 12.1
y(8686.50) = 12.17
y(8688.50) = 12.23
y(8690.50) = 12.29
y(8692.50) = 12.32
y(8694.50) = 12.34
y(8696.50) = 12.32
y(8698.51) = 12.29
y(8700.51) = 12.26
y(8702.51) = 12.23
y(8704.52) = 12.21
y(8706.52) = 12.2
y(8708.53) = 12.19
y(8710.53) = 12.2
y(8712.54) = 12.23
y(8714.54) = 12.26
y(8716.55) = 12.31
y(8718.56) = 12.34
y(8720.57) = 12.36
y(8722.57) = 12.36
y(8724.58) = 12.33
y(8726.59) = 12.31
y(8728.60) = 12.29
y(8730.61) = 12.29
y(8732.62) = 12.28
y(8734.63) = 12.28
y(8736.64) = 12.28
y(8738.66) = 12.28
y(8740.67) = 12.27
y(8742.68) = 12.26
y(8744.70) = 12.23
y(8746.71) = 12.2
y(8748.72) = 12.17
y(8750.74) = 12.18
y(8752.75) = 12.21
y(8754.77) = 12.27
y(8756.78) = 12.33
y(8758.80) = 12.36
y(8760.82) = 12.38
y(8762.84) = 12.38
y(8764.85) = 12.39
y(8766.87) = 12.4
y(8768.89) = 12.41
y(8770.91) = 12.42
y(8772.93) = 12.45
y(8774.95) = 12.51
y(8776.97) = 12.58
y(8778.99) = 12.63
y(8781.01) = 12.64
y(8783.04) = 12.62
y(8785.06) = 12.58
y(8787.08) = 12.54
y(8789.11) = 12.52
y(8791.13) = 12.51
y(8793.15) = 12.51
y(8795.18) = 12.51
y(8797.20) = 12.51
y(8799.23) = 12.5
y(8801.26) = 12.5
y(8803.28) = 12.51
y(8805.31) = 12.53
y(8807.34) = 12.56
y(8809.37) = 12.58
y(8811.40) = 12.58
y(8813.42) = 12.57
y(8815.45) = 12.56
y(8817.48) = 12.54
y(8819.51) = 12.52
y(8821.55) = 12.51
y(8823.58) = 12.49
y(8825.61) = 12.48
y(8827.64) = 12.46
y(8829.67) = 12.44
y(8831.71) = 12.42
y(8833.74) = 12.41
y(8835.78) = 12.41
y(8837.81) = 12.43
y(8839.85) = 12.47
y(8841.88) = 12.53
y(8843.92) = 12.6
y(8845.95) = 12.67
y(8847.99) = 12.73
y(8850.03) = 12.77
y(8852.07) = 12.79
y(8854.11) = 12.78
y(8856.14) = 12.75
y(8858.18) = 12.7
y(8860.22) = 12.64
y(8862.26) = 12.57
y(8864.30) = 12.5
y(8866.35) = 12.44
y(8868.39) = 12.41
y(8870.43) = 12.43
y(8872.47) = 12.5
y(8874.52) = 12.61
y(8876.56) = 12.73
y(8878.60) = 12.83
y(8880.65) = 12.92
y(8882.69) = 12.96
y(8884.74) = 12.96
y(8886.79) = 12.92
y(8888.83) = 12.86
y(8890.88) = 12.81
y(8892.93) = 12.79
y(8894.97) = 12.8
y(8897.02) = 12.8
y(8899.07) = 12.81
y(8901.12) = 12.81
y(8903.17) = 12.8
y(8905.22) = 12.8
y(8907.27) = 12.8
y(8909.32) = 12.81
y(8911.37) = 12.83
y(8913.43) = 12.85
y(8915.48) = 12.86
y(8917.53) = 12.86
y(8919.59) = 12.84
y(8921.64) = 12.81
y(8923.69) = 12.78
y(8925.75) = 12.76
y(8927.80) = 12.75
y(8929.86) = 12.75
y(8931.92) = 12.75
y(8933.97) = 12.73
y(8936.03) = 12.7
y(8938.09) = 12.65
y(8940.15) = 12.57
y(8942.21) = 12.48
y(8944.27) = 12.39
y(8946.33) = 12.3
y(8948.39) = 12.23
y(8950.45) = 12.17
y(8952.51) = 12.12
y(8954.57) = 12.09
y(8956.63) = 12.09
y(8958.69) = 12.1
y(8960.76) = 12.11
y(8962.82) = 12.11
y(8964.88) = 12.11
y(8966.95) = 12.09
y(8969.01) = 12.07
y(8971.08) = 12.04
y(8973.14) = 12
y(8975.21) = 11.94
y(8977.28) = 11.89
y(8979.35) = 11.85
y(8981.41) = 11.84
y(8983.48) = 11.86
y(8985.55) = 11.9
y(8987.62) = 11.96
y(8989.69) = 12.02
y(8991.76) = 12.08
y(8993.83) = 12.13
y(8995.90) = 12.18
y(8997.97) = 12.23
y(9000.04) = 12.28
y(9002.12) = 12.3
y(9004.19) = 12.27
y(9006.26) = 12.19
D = 0.090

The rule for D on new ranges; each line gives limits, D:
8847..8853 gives 0.060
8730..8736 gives 0.010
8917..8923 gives 0.050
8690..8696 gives 0.050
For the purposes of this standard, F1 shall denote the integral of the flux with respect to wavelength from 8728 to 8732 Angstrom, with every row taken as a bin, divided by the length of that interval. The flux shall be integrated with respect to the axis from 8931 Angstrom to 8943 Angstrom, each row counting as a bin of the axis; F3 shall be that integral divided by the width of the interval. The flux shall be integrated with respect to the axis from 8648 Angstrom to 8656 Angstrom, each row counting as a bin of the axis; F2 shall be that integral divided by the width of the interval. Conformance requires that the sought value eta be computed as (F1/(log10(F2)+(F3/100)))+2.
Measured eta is 12.2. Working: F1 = 12.3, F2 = 12.0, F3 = 12.6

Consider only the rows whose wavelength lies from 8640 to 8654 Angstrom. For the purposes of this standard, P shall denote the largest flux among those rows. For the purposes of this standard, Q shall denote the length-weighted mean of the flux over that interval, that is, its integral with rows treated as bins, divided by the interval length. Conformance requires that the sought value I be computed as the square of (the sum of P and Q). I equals 570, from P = 11.99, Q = 11.9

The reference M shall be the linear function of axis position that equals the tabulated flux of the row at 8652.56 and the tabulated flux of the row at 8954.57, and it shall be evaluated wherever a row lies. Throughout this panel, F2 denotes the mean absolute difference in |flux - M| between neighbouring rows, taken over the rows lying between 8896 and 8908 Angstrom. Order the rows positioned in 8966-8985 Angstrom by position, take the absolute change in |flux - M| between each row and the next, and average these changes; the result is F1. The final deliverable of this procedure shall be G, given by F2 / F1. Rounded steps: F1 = 0.034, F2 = 0.00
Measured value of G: 0.1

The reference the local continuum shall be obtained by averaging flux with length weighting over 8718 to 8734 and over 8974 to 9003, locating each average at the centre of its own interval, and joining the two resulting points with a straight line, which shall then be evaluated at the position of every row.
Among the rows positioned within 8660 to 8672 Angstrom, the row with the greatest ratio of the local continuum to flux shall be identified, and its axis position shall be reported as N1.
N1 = 8670.51 Angstrom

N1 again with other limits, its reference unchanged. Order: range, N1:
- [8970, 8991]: 8981.41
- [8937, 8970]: 8969.01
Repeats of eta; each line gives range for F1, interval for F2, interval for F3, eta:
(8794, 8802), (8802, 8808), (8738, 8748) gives 12.2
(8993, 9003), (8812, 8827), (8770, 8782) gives 12.0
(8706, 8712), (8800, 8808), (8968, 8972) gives 12.0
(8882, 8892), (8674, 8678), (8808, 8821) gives 12.7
